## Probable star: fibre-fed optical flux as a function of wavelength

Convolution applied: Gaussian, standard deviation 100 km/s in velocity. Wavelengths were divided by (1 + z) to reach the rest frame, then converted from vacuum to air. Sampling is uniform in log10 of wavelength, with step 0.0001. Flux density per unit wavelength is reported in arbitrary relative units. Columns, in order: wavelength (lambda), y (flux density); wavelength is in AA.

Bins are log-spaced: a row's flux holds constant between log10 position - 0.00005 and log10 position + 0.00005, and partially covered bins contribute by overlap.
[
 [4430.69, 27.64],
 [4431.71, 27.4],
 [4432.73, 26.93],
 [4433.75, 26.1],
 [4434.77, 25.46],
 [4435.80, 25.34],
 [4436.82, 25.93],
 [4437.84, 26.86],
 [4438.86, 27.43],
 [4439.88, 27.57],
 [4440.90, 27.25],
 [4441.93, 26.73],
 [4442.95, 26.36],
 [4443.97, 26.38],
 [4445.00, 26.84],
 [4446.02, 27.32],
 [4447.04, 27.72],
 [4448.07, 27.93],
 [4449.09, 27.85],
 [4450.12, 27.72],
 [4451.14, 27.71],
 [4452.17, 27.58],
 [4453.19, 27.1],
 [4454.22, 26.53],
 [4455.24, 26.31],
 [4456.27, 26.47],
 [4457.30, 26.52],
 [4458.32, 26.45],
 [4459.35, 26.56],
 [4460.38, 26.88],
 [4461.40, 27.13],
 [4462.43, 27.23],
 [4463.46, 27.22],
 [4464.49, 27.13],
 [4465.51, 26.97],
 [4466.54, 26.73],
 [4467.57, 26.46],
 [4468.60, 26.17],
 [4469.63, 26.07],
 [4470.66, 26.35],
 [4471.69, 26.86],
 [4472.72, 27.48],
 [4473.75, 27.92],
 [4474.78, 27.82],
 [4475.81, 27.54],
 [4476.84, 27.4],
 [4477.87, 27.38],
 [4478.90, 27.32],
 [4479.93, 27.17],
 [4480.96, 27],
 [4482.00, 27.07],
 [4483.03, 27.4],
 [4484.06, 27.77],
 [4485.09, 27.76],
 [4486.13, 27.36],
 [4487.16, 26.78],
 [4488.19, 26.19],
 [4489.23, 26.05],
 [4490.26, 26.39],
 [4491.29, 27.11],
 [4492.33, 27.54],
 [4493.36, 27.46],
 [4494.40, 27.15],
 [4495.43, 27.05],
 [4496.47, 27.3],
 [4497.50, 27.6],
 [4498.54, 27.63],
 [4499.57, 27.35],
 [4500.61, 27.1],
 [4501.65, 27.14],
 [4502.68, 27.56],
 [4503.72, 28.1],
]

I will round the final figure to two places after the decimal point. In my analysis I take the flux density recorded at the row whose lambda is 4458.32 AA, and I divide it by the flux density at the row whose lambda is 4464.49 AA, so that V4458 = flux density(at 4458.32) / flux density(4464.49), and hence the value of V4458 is 0.97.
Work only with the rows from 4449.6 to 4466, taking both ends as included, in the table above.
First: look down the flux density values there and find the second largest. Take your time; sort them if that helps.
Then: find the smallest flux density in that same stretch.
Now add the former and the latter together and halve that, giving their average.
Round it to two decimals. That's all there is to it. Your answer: 27.01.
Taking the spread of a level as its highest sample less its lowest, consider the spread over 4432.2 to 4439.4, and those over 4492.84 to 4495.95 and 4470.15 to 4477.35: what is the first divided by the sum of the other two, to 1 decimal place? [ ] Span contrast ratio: 1.1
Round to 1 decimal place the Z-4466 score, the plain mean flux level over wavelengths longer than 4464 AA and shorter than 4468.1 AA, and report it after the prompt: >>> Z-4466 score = 26.8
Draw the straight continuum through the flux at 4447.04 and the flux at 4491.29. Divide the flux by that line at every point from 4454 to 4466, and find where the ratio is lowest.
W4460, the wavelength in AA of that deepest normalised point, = 4455.24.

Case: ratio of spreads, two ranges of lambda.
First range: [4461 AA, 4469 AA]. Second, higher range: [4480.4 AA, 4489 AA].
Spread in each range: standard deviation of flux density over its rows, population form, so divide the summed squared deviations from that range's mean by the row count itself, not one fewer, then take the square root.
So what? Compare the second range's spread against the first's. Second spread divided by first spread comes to 1.3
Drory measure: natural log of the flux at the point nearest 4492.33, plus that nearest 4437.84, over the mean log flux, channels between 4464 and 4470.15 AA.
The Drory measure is 2.01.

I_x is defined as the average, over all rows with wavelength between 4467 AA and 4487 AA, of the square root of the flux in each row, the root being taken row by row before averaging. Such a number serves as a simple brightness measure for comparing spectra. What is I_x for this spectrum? 5.21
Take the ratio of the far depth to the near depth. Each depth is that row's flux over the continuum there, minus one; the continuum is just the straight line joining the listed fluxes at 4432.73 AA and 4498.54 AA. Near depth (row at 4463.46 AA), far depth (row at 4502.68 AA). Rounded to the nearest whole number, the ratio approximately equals 3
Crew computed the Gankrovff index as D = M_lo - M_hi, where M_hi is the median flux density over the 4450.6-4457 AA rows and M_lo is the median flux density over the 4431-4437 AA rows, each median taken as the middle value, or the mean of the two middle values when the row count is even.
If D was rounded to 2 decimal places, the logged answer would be -0.80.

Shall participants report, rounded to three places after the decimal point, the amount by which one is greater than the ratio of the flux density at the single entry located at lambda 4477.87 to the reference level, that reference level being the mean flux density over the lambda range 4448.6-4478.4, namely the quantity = -0.013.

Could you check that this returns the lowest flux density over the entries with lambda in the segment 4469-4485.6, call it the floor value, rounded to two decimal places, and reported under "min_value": 26.07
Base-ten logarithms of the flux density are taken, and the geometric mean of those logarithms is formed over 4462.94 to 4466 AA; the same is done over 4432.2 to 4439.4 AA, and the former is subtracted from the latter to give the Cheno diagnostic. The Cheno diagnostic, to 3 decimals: -0.013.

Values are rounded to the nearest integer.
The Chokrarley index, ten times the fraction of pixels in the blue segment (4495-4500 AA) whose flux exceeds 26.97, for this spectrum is 10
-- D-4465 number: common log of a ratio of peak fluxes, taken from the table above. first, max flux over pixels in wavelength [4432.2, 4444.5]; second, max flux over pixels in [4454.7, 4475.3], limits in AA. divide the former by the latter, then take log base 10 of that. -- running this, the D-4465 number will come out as -0.0055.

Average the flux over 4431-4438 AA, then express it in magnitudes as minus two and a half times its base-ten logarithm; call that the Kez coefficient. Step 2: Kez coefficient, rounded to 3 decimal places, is -3.549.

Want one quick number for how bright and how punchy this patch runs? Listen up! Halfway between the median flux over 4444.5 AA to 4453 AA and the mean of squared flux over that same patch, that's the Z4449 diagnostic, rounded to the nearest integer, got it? 394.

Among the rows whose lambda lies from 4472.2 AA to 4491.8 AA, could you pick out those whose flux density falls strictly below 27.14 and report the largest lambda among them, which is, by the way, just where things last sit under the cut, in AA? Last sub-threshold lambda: 4491.29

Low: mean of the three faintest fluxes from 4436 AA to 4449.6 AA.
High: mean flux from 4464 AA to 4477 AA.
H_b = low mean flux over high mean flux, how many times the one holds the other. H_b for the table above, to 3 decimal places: 0.972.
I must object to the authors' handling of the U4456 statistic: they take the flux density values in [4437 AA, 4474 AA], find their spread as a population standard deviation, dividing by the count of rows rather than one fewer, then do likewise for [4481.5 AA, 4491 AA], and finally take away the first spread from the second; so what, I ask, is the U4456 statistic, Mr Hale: 0.1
